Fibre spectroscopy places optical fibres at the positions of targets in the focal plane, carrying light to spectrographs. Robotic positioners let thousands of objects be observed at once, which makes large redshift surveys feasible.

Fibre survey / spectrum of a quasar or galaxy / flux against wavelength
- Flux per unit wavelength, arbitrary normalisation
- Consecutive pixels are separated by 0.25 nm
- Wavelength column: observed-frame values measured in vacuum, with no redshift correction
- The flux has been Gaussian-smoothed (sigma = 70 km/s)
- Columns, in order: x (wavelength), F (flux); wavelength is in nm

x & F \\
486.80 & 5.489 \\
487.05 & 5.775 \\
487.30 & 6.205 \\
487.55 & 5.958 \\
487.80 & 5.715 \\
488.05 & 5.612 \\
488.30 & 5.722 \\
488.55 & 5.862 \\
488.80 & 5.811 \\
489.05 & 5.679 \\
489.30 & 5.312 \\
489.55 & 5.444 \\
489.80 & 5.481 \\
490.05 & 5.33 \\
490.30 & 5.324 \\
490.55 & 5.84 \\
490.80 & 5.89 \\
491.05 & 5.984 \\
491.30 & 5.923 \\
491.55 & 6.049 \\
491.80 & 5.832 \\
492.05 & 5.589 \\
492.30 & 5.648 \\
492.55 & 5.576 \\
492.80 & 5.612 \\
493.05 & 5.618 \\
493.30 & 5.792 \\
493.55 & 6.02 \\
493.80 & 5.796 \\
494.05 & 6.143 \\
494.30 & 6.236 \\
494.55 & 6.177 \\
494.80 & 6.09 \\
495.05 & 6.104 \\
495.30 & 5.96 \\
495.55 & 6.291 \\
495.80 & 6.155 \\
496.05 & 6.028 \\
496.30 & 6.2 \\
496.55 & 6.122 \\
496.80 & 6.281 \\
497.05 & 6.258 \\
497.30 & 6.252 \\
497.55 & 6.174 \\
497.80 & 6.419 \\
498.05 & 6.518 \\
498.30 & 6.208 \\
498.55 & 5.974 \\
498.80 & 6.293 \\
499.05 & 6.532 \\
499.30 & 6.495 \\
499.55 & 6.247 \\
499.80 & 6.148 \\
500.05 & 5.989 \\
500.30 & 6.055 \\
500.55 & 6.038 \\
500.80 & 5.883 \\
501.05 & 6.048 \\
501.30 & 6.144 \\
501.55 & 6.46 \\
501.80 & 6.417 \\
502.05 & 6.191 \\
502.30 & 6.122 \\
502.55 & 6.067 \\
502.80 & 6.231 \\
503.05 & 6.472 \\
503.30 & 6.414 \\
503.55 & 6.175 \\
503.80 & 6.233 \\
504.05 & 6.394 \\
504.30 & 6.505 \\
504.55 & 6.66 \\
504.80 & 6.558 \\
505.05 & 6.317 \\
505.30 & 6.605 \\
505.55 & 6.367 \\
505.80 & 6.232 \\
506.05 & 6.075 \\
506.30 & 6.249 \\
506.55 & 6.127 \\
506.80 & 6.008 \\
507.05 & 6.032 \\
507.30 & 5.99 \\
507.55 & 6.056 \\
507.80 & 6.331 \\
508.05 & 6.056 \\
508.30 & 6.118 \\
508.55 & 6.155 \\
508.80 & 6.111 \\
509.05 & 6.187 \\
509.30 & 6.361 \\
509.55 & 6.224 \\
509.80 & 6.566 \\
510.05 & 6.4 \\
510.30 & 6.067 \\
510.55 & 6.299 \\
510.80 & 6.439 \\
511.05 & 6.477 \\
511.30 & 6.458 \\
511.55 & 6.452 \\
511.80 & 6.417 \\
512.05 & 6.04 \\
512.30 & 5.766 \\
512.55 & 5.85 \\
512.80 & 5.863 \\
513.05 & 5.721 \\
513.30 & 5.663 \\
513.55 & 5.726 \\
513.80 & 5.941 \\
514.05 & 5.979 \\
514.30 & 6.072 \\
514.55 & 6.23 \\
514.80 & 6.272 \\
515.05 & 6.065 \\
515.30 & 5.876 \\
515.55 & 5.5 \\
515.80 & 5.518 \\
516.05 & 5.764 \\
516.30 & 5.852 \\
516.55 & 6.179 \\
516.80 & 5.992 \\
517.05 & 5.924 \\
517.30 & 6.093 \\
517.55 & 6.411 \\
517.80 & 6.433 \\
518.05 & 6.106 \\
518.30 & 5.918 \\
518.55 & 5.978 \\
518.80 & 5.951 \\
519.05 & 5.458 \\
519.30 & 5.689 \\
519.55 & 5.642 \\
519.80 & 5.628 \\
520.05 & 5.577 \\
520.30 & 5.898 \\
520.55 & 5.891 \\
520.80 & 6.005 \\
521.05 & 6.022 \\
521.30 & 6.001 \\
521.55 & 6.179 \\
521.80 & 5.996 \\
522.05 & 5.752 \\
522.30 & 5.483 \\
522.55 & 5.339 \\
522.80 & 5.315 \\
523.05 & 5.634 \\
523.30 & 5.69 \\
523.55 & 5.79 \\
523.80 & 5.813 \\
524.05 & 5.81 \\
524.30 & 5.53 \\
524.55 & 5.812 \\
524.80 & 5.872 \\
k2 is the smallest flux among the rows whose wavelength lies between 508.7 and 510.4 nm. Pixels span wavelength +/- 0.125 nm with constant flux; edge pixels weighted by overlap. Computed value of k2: 6.067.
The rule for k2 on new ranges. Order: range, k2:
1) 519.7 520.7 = 5.577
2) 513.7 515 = 5.941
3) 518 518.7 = 5.918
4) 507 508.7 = 5.99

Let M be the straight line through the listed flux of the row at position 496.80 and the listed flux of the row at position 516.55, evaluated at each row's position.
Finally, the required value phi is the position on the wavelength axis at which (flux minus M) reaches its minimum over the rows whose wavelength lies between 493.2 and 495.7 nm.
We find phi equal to 493.30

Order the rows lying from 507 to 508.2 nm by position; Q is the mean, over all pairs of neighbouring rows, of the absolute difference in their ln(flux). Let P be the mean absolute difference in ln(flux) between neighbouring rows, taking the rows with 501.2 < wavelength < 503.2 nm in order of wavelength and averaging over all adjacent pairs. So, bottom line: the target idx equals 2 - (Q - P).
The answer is 2.00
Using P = 0.0254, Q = 0.027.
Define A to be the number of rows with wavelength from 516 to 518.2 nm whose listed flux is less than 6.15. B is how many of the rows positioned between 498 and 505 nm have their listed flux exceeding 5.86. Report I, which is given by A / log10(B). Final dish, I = 4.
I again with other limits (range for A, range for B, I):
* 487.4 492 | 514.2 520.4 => 15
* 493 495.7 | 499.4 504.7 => 6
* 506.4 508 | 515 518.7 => 5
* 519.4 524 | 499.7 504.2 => 14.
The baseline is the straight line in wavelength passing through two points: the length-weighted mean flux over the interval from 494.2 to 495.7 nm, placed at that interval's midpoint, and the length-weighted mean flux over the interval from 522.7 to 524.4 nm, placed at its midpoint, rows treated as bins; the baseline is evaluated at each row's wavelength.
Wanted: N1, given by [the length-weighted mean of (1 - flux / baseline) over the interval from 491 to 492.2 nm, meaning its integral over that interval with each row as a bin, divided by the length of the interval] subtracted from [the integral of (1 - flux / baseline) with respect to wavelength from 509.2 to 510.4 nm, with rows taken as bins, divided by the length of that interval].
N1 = -0.13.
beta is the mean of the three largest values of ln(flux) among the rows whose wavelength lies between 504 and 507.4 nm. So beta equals 1.89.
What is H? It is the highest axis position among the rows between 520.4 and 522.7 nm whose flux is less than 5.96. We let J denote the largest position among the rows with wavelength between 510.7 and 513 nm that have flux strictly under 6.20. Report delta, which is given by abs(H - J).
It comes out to 9.75 nm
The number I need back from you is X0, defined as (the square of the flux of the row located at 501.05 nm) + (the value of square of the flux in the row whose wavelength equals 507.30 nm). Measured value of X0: 72.5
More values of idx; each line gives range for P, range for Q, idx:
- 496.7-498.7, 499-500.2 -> 2.00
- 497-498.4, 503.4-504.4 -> 2.01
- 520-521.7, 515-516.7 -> 1.98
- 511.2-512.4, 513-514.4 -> 2.01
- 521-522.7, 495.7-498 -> 2.01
